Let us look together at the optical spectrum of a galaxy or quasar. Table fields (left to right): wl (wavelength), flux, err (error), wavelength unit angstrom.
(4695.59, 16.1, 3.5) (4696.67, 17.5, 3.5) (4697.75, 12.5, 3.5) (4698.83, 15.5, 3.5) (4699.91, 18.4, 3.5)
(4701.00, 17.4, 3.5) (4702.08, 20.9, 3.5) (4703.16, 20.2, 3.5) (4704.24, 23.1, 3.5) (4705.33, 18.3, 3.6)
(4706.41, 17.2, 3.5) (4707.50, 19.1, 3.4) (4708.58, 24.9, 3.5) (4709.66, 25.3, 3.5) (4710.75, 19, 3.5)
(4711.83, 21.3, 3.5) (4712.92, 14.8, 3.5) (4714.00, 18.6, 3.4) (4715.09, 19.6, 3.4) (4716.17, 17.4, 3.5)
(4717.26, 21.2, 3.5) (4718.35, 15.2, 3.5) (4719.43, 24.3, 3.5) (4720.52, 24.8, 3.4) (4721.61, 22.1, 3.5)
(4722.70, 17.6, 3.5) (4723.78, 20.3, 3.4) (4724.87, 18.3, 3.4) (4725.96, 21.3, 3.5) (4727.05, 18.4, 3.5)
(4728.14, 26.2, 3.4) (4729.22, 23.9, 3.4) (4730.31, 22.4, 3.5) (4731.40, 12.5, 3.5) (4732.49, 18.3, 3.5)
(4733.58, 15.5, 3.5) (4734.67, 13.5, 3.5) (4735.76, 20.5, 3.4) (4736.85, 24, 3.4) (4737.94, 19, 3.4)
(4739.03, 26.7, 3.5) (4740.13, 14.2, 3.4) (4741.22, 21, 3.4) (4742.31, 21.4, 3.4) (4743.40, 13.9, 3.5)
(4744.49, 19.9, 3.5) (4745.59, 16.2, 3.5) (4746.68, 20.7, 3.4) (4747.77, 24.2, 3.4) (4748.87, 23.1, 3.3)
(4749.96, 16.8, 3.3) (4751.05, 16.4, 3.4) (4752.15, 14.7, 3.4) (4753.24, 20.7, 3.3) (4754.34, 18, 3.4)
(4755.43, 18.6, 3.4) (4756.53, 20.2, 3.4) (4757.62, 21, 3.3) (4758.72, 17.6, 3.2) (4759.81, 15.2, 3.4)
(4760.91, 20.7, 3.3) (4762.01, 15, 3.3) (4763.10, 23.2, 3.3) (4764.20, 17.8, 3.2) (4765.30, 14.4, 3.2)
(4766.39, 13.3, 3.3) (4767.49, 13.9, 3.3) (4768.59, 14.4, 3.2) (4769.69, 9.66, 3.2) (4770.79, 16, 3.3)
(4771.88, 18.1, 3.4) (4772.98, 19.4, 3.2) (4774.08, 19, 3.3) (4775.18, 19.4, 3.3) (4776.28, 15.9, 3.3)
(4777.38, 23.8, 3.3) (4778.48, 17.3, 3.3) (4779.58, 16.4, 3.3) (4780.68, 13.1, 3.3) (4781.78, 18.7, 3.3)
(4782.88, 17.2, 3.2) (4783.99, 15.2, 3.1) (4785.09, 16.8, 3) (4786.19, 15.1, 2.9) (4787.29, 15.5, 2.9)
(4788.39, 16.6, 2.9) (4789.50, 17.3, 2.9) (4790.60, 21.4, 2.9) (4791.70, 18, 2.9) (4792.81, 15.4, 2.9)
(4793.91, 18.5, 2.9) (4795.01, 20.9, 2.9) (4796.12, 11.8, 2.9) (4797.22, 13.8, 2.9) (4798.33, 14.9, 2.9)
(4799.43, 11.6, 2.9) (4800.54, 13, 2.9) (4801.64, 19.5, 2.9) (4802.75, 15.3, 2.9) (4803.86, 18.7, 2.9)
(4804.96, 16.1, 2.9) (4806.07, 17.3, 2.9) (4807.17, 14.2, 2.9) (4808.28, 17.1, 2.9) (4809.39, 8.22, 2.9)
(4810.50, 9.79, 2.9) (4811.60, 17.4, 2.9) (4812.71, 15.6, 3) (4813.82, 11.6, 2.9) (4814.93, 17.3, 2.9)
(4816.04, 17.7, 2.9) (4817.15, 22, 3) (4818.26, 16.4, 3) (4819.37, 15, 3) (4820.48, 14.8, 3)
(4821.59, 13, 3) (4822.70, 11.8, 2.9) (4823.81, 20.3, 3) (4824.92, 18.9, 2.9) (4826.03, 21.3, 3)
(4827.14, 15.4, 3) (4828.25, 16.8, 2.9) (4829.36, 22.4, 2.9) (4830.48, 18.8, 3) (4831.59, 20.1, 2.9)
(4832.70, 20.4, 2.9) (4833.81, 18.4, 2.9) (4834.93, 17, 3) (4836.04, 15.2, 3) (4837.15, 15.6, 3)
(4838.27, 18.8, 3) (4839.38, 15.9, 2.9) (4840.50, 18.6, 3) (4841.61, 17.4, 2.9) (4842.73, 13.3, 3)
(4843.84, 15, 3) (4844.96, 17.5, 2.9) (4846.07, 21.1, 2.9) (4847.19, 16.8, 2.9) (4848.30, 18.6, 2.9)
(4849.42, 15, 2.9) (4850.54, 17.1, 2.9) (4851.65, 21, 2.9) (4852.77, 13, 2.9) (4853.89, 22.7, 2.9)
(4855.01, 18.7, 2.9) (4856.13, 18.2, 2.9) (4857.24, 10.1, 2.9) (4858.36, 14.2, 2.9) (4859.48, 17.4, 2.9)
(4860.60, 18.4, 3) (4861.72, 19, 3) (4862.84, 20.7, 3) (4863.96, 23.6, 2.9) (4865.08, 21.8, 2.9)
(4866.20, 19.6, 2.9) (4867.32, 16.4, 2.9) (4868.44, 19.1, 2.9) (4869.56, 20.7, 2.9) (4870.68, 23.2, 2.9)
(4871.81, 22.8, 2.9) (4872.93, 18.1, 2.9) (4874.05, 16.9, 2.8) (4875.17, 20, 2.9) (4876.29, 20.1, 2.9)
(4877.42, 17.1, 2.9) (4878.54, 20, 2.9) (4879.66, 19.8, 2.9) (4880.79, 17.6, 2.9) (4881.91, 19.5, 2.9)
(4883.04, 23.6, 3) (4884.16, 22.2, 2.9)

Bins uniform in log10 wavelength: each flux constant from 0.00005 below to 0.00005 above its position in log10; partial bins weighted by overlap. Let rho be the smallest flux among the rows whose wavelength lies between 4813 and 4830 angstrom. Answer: 11.6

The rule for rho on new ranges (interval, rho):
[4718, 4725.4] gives 15.2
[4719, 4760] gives 12.5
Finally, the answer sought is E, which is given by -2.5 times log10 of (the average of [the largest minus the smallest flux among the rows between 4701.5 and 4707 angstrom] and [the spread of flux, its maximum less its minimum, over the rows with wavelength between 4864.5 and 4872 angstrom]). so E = -2.0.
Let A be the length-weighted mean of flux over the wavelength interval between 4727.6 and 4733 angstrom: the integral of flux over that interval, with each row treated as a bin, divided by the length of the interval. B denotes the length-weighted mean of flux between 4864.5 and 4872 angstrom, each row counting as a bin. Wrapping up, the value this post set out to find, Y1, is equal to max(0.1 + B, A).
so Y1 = 20.7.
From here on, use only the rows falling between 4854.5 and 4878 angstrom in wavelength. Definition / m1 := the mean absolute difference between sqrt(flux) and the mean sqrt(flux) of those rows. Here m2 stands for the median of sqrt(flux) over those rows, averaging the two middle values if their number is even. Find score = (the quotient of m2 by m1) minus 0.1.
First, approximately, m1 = 0.26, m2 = 4.36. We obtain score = 17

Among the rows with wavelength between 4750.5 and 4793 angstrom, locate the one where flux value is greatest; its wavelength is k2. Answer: 4777.38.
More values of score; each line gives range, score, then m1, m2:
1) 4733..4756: 12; 0.35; 4.36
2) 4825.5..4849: 18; 0.23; 4.18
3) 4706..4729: 15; 0.30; 4.43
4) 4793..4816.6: 11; 0.36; 3.95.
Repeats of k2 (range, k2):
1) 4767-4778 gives 4777.38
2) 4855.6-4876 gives 4863.96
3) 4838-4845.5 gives 4838.27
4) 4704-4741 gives 4739.03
